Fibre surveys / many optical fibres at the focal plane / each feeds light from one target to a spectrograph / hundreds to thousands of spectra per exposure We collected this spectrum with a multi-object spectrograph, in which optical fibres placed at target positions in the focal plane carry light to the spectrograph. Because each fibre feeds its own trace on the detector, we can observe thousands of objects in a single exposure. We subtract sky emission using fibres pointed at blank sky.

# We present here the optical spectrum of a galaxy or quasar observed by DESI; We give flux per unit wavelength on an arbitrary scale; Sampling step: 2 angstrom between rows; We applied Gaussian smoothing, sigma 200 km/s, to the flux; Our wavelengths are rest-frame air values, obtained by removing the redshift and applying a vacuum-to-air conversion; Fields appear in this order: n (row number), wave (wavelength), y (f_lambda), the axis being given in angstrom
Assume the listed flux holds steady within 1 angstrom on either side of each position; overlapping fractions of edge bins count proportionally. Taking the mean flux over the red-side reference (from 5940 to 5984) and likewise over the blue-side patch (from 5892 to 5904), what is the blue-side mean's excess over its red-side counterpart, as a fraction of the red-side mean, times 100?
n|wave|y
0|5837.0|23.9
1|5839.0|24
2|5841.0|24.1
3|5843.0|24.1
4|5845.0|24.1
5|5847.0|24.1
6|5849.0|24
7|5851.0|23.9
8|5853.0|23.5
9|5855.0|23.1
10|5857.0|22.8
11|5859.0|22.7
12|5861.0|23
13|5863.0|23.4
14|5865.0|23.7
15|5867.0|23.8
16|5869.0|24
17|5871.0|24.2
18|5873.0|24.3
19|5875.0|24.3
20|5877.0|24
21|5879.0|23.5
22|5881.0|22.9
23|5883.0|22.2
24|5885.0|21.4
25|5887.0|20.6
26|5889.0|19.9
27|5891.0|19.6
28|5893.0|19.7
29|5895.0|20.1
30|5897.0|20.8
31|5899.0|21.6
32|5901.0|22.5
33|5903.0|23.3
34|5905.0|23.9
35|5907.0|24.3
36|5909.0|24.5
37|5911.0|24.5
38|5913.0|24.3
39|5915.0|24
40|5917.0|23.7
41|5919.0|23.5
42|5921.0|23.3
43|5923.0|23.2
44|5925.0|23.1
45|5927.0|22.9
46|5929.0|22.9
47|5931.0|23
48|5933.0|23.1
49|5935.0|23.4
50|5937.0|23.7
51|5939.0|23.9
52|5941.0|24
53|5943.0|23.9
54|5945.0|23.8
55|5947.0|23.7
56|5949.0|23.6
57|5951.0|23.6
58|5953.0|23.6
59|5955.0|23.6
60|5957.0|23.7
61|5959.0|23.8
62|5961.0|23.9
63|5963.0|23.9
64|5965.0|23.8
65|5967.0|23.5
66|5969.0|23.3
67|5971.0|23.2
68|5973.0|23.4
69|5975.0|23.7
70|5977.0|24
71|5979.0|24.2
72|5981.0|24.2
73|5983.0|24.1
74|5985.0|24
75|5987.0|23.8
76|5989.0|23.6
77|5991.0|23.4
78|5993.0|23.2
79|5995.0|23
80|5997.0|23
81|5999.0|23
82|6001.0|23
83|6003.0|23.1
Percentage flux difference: -10.2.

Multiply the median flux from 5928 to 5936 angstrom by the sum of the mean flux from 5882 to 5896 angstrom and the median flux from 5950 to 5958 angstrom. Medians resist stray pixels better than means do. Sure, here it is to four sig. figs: 1017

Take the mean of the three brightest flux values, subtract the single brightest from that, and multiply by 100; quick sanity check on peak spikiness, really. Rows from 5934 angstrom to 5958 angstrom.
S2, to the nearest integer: -7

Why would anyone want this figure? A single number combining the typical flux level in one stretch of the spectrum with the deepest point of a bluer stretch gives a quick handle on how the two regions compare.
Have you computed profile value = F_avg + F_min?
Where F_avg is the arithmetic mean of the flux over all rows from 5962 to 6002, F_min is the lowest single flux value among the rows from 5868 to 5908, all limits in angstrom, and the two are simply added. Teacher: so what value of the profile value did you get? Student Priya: 43.2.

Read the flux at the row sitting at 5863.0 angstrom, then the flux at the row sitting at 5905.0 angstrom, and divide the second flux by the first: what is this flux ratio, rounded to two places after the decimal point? 1.02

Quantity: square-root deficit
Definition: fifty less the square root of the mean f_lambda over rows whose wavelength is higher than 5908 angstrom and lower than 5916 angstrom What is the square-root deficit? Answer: 45.1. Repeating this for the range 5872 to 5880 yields 45.1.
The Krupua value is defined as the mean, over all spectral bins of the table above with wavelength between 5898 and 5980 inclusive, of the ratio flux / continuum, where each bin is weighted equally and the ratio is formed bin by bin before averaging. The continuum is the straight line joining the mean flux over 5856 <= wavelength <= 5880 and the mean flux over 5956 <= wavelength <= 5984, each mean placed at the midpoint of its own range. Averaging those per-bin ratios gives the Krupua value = 0.99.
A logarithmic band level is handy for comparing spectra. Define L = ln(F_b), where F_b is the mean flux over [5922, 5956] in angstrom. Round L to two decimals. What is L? 3.16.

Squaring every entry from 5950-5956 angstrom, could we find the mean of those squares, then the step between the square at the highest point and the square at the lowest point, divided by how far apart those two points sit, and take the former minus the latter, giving 557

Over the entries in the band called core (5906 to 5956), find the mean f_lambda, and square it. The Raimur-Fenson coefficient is 559.0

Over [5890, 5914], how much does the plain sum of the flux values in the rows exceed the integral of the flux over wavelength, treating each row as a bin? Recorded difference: -269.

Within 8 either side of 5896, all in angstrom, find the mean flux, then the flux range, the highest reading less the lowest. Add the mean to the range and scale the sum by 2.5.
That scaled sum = 61.6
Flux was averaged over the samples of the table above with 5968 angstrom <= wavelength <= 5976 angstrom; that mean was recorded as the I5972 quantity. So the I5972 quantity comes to 23.4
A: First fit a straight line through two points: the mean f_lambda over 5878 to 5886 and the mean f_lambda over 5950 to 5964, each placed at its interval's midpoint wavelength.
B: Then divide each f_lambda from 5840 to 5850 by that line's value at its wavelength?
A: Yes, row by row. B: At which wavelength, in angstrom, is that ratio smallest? 5849.0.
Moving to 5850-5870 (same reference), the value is 5859.0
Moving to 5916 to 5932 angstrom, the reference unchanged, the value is 5929.0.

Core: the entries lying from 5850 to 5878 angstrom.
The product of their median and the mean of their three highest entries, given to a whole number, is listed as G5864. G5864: 576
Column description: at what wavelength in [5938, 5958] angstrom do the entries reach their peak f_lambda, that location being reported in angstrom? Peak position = 5941.0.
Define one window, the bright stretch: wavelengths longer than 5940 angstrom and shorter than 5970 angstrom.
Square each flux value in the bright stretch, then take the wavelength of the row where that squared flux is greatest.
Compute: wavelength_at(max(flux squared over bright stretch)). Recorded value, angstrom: 5941.0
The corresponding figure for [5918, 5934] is 5919.0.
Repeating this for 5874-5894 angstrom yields 5875.0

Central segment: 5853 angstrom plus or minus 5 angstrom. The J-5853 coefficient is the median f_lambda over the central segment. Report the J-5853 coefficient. 23.5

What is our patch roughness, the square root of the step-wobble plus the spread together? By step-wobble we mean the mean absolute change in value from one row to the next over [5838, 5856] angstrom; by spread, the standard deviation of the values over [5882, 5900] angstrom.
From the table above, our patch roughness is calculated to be 1.0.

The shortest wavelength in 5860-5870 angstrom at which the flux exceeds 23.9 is 5869.0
